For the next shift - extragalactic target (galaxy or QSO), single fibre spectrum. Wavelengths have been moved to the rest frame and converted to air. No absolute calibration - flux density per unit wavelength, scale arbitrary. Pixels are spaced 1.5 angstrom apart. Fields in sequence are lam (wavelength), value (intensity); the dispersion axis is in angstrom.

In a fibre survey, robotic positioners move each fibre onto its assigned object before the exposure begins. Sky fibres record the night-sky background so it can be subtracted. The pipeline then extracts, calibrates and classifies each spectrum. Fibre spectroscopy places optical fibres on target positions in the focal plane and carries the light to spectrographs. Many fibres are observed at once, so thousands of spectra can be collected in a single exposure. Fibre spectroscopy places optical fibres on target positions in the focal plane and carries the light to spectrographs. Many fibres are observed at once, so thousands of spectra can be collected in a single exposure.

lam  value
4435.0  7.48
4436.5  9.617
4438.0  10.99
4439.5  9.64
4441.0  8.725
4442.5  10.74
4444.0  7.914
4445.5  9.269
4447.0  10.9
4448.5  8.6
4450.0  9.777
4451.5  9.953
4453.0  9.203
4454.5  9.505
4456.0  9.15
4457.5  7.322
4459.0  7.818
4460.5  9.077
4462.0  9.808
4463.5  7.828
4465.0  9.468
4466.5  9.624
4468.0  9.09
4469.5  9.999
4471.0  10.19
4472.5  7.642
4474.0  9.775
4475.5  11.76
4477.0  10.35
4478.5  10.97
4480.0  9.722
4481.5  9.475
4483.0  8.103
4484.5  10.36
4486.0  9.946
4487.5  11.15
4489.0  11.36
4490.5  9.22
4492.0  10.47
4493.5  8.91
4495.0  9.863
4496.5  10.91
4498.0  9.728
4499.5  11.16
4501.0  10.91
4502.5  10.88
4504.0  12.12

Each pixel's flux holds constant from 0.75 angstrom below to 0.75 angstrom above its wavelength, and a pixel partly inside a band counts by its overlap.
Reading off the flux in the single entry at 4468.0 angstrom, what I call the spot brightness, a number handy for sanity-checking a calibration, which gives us 9.09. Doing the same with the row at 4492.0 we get 10.47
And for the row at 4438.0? 10.99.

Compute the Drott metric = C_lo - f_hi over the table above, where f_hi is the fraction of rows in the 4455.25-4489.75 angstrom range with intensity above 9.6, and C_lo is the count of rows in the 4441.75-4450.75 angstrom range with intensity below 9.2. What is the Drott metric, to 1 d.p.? 1.4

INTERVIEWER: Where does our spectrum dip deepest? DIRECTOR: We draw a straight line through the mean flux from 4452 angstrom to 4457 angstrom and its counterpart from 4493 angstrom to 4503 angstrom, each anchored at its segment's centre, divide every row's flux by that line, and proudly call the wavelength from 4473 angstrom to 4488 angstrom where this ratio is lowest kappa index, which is 4483.0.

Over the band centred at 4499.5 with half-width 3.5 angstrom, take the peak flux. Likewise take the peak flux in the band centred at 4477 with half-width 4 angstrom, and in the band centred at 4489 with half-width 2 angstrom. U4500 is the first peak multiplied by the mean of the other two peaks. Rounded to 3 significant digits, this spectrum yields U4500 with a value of 129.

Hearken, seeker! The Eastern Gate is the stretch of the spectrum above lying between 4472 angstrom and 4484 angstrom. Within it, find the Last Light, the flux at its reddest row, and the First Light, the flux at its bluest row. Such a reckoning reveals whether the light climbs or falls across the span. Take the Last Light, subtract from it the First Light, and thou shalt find 0.5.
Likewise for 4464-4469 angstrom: -0.4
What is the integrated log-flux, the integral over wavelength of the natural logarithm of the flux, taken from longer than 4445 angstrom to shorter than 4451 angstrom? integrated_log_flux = 13.6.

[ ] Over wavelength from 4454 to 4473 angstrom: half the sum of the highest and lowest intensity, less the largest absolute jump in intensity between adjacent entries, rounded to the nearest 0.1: 6.2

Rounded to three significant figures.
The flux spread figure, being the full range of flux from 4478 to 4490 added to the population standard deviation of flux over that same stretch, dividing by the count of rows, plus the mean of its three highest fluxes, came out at 15.4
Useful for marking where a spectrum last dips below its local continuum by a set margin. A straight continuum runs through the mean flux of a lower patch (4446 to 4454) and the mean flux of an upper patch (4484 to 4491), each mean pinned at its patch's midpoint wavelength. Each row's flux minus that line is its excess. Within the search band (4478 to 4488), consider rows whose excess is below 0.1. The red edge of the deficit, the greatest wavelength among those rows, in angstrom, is 4486.0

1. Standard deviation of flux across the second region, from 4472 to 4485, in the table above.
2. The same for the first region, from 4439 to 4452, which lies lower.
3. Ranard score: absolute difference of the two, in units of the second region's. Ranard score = 0.24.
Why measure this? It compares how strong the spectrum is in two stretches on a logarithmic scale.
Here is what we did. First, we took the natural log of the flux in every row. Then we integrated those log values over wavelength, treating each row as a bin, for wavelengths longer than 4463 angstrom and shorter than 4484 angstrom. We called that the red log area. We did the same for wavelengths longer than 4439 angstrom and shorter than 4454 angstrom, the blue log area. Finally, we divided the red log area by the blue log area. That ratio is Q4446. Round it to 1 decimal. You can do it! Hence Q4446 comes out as 1.4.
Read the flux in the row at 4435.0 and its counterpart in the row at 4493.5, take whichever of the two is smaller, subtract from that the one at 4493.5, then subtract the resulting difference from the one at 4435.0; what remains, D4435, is 8.9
